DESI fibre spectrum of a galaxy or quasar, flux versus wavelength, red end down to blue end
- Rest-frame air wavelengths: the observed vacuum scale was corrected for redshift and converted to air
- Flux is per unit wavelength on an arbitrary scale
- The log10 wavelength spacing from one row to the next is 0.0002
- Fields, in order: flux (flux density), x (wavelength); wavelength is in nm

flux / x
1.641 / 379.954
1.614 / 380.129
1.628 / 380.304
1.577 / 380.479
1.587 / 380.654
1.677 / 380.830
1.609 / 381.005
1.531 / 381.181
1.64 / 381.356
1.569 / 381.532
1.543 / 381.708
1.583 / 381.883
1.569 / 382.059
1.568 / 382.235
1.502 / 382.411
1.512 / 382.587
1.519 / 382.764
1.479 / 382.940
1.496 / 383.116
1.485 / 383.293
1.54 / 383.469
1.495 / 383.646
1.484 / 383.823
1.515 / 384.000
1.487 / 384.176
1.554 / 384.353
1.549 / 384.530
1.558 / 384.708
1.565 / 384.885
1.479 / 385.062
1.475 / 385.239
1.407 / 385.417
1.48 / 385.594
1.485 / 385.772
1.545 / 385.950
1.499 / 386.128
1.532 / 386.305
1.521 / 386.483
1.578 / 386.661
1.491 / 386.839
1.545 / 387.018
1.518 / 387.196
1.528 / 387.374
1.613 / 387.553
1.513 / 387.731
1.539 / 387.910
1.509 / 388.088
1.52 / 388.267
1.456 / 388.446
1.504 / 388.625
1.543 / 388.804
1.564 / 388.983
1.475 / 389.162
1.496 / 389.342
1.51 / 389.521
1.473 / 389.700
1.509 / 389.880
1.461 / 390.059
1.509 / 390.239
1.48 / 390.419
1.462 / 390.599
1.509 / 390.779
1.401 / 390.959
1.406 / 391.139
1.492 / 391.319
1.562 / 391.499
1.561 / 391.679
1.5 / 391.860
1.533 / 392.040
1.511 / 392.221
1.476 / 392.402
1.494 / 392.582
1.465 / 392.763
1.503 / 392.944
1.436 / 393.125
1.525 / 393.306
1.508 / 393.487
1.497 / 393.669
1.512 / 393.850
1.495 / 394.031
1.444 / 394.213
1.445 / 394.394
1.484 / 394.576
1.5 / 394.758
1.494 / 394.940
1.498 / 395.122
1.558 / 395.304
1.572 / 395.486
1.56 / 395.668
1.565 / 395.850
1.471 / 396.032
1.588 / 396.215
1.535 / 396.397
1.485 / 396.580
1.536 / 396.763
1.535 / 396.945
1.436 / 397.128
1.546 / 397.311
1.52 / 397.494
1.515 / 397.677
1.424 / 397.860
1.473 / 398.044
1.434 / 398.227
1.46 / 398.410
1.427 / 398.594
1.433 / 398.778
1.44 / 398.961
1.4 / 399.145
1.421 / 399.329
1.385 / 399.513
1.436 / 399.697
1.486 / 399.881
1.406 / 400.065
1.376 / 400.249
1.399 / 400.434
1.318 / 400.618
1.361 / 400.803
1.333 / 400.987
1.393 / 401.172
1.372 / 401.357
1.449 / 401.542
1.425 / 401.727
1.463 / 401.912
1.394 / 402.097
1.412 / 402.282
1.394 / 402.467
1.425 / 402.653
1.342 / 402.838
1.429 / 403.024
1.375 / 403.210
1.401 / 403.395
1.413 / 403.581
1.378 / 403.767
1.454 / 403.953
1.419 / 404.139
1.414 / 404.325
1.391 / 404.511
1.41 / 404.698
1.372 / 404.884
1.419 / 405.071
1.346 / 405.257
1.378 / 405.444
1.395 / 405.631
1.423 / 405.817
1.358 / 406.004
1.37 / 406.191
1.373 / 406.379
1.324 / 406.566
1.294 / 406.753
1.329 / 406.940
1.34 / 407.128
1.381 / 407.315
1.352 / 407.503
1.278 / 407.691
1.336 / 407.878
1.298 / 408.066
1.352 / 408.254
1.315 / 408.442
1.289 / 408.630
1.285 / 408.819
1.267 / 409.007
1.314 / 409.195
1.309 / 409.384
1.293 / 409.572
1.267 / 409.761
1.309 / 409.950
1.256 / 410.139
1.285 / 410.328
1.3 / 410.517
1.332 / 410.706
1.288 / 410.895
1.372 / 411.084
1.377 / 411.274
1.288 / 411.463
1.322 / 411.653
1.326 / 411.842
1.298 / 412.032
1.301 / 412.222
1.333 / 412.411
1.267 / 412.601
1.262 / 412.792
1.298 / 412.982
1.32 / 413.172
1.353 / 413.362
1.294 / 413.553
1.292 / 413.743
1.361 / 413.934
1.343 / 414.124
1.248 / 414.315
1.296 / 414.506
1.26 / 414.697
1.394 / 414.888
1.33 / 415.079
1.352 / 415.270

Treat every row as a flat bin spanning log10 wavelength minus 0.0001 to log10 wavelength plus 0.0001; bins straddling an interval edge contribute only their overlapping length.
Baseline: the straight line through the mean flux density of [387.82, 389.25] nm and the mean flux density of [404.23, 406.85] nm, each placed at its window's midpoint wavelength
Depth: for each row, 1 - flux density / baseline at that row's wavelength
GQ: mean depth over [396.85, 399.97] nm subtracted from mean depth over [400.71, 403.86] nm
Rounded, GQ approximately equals 0.020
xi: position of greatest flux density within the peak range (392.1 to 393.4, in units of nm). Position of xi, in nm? 393.306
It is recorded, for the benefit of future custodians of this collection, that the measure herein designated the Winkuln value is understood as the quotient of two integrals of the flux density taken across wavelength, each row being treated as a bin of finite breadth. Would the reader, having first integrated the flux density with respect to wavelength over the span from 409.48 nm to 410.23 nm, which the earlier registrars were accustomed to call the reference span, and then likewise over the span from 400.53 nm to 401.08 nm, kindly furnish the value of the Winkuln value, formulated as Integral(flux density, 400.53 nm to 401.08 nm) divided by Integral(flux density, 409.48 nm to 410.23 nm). 0.8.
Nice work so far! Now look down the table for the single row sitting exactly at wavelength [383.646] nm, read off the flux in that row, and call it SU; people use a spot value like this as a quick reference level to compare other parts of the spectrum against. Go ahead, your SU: 1.495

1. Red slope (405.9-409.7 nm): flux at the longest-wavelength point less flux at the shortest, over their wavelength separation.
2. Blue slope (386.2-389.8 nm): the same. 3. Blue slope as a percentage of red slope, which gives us 95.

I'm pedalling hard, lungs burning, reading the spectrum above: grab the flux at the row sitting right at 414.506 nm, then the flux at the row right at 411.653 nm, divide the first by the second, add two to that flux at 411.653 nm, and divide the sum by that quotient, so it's 3.39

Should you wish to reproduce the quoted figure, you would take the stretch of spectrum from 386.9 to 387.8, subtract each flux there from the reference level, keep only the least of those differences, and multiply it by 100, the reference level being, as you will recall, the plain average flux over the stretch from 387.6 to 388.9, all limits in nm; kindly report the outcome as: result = -10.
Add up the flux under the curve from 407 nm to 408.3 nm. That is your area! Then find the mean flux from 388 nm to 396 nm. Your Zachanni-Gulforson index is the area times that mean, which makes 2.6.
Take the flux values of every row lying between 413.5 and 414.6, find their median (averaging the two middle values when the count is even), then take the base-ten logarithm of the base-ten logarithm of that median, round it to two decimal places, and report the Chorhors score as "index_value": -0.95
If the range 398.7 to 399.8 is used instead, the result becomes -0.81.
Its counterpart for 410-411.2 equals -0.95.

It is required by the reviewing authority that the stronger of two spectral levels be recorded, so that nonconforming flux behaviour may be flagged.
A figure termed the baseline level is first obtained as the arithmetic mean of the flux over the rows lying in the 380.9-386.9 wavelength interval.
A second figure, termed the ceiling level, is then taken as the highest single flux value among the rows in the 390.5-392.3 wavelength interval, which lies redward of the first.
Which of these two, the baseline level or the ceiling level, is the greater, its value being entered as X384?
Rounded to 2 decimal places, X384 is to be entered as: 1.56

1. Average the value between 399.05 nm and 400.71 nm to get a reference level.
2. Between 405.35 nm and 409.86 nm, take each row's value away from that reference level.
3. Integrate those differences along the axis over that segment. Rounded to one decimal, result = 0.3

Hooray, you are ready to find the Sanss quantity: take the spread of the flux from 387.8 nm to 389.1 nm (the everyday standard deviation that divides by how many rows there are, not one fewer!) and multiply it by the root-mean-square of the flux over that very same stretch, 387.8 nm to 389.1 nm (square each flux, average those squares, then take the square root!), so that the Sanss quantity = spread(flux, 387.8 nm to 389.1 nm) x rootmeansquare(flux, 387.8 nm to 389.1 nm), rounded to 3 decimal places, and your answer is 0.049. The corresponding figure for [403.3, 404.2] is 0.035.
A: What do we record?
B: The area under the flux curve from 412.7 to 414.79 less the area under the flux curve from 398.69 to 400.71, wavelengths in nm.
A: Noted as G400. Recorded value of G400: -0.12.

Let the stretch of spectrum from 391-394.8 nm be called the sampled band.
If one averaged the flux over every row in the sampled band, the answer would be 1.49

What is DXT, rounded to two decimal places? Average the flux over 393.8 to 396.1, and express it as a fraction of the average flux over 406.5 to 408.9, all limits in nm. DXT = 1.14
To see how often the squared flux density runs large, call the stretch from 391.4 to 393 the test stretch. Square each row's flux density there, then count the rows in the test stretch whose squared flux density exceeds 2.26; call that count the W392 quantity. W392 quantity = 4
